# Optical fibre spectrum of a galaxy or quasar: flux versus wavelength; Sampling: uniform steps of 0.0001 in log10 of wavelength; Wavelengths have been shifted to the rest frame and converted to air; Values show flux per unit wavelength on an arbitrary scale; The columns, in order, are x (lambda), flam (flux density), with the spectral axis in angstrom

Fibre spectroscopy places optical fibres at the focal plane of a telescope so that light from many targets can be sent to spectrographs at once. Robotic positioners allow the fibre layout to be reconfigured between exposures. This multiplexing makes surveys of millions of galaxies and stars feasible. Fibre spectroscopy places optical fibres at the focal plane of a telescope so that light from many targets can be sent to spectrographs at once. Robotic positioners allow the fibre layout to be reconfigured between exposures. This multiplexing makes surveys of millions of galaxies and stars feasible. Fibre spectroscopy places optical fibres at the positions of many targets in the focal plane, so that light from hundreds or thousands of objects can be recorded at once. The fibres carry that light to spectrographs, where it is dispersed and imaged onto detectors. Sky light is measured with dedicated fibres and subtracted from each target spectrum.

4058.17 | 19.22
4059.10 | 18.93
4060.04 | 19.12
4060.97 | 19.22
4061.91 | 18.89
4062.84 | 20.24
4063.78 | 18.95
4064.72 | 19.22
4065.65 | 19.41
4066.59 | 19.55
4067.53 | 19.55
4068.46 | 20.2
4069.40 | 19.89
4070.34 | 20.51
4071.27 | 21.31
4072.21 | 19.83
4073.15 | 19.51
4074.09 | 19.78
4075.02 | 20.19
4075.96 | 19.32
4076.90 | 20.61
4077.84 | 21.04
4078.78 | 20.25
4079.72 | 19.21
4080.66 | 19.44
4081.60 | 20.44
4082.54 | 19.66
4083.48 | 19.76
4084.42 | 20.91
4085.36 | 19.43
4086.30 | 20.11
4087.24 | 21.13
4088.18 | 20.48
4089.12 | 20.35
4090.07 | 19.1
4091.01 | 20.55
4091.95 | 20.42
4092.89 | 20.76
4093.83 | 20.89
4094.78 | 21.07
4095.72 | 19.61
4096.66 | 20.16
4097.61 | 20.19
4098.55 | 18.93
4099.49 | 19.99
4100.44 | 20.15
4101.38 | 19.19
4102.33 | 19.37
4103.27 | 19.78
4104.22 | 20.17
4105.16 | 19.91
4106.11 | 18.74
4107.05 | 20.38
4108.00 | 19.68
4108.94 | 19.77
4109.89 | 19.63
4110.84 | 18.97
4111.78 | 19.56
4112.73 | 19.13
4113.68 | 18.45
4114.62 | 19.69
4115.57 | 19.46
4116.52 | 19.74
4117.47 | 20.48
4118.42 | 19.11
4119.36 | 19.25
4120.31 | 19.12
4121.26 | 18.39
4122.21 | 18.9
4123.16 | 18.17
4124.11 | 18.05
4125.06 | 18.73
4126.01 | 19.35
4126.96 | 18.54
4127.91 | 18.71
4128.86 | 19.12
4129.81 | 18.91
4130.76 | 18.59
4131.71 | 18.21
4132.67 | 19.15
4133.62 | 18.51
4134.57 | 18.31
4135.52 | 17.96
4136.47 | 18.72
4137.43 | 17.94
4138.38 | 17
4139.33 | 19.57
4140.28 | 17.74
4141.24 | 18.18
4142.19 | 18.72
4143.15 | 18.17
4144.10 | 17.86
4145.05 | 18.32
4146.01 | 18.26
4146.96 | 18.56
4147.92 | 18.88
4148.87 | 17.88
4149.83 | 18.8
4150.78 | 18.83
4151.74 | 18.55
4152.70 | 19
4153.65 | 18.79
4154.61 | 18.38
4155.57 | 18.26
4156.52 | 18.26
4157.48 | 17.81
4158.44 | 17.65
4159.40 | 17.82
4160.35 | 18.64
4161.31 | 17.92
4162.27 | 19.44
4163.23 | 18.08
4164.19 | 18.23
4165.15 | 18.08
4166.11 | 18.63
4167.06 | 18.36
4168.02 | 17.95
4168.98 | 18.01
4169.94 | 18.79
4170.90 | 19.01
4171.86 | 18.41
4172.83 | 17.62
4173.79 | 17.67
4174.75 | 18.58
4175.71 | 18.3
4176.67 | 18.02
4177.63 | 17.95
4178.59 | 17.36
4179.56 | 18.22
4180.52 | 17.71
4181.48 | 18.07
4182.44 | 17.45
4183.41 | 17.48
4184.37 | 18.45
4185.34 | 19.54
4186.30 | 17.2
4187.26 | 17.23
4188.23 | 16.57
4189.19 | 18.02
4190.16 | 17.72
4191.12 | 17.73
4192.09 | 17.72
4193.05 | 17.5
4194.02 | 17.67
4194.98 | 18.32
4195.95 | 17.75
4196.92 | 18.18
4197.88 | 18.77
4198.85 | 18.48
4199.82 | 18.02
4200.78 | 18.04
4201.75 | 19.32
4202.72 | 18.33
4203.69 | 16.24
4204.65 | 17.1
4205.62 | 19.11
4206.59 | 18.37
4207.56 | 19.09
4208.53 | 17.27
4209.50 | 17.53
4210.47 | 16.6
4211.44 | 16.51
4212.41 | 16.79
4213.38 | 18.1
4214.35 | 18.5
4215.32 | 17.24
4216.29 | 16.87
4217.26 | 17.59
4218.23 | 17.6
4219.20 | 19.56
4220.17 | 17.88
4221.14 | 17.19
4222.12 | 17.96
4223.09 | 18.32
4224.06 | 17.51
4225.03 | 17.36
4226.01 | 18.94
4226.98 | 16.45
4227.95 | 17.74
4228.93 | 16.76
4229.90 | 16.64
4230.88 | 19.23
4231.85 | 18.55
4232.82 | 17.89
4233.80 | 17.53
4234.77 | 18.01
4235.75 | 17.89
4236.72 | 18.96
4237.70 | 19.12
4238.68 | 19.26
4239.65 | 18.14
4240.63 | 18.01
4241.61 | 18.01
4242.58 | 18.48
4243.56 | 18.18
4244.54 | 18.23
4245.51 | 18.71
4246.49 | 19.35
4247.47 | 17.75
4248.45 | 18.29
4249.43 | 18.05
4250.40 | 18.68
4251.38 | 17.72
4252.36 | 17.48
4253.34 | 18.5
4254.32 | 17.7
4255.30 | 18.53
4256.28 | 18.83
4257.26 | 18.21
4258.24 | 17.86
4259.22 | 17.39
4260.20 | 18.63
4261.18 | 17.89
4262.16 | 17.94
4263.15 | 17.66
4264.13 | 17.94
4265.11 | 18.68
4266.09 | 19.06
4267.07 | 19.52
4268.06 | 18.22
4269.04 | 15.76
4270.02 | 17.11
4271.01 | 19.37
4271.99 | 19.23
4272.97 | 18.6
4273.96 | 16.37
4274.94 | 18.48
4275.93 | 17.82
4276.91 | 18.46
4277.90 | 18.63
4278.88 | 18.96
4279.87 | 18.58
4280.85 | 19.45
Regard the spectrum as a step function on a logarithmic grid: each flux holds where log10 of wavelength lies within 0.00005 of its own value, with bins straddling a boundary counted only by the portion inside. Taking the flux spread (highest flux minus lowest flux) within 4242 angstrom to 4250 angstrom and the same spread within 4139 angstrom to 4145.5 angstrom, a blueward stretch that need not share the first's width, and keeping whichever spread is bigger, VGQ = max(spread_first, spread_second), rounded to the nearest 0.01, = 1.83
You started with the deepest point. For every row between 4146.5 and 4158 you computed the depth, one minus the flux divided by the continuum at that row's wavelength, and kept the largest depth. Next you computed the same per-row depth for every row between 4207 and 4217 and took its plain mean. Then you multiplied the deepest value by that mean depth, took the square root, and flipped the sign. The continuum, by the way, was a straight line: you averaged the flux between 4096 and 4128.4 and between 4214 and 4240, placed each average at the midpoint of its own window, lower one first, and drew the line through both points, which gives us -0.045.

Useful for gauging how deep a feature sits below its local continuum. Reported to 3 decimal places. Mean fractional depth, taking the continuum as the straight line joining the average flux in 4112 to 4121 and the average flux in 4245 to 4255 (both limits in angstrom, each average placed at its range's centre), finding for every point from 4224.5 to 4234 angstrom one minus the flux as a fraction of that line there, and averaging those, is 0.038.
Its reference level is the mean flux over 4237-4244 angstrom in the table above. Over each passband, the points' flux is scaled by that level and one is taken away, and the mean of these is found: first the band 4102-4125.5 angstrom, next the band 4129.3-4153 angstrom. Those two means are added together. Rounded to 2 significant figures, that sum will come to 0.044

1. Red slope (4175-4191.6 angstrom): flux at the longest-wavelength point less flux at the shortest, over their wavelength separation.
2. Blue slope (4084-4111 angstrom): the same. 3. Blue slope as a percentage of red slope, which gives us 199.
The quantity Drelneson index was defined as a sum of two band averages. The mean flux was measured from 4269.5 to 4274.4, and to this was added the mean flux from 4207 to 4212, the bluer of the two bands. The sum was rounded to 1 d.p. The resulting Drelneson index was 35.5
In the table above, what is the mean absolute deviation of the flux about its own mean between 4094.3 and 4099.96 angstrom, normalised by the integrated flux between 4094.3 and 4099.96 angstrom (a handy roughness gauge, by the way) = 0.004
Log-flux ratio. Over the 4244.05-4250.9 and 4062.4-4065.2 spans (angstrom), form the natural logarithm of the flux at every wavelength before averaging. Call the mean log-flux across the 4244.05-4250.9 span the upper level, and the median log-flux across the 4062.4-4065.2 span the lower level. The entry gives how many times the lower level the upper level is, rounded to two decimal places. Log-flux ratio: 0.99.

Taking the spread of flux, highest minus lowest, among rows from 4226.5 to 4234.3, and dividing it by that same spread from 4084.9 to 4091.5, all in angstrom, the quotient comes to 1.37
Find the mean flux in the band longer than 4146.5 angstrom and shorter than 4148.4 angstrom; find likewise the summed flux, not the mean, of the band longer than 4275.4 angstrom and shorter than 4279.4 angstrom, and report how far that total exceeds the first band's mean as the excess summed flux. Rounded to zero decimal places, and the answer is 55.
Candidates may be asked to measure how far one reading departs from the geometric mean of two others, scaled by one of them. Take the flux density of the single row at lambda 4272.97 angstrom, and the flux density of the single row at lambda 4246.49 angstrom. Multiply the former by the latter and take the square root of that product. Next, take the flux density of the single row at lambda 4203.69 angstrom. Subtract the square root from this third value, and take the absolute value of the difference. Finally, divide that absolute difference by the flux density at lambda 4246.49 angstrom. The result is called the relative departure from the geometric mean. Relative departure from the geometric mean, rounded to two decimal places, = 0.14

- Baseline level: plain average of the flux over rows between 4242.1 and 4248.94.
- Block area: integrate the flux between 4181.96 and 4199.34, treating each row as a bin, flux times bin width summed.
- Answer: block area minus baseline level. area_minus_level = 292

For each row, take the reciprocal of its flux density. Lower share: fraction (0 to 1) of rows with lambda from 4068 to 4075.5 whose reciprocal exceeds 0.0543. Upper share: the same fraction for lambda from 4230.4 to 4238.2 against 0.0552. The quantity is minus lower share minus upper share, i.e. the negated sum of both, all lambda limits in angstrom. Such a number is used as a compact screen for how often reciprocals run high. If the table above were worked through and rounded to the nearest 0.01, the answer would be -0.50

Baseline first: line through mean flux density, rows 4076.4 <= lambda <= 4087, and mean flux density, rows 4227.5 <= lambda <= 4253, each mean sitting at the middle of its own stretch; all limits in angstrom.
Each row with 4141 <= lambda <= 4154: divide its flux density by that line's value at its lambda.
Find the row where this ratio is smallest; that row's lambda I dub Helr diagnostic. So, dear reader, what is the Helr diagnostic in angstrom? 4144.10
